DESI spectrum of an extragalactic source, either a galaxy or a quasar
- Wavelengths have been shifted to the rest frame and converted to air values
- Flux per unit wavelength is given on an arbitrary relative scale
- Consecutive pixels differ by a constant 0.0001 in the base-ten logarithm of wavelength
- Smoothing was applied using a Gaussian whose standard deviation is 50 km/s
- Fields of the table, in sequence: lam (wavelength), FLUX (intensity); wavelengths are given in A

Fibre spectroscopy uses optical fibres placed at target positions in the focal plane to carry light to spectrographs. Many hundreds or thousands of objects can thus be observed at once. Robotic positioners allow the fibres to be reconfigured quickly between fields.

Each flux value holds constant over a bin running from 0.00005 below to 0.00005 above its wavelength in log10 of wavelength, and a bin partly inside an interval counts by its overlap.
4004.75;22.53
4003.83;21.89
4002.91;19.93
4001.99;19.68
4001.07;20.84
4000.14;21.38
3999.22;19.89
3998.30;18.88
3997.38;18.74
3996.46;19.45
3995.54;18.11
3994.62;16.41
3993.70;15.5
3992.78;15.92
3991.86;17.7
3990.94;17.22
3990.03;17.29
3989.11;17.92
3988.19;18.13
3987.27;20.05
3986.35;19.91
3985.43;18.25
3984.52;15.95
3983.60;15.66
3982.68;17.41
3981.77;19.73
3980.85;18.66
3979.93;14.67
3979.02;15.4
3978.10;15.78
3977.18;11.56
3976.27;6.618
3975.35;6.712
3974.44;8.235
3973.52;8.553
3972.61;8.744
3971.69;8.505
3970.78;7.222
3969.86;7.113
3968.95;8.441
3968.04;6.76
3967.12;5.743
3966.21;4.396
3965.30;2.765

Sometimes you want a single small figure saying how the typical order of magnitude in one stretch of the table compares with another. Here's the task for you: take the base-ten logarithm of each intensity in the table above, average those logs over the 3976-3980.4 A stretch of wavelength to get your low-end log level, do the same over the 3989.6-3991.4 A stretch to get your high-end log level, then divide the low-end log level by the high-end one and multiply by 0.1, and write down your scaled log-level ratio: 0.088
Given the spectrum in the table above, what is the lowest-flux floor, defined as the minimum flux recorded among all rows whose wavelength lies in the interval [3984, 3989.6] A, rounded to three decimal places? 15.950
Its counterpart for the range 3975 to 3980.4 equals 6.618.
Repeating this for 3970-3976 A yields 6.712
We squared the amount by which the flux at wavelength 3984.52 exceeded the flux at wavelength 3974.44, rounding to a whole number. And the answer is 60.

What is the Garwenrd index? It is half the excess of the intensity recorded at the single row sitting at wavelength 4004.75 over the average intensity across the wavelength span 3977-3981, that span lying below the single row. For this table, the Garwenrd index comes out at 3.7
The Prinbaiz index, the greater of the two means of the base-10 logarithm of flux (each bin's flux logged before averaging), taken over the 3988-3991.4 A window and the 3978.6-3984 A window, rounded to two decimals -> 1.25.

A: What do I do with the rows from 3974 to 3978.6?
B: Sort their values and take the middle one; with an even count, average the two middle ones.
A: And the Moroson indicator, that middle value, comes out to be 8.2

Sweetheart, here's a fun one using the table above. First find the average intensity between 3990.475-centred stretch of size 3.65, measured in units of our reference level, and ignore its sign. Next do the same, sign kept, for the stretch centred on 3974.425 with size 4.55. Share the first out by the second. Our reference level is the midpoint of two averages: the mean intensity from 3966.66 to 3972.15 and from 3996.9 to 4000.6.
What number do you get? 2.3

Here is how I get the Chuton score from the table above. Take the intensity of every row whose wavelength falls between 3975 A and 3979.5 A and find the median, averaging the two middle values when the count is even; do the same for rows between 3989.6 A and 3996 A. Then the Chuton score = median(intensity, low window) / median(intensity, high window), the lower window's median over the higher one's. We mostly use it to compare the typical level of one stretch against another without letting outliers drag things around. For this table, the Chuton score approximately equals 0.67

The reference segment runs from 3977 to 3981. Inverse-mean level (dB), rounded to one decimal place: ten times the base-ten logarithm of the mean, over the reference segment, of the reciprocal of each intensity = -11.7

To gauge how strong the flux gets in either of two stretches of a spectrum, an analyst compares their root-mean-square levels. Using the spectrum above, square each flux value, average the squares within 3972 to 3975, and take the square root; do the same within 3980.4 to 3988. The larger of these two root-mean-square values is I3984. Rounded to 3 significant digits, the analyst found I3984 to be 18.3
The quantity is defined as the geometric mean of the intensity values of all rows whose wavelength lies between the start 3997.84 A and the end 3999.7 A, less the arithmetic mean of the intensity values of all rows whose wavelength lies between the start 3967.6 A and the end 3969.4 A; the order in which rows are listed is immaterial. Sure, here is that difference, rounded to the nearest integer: 12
